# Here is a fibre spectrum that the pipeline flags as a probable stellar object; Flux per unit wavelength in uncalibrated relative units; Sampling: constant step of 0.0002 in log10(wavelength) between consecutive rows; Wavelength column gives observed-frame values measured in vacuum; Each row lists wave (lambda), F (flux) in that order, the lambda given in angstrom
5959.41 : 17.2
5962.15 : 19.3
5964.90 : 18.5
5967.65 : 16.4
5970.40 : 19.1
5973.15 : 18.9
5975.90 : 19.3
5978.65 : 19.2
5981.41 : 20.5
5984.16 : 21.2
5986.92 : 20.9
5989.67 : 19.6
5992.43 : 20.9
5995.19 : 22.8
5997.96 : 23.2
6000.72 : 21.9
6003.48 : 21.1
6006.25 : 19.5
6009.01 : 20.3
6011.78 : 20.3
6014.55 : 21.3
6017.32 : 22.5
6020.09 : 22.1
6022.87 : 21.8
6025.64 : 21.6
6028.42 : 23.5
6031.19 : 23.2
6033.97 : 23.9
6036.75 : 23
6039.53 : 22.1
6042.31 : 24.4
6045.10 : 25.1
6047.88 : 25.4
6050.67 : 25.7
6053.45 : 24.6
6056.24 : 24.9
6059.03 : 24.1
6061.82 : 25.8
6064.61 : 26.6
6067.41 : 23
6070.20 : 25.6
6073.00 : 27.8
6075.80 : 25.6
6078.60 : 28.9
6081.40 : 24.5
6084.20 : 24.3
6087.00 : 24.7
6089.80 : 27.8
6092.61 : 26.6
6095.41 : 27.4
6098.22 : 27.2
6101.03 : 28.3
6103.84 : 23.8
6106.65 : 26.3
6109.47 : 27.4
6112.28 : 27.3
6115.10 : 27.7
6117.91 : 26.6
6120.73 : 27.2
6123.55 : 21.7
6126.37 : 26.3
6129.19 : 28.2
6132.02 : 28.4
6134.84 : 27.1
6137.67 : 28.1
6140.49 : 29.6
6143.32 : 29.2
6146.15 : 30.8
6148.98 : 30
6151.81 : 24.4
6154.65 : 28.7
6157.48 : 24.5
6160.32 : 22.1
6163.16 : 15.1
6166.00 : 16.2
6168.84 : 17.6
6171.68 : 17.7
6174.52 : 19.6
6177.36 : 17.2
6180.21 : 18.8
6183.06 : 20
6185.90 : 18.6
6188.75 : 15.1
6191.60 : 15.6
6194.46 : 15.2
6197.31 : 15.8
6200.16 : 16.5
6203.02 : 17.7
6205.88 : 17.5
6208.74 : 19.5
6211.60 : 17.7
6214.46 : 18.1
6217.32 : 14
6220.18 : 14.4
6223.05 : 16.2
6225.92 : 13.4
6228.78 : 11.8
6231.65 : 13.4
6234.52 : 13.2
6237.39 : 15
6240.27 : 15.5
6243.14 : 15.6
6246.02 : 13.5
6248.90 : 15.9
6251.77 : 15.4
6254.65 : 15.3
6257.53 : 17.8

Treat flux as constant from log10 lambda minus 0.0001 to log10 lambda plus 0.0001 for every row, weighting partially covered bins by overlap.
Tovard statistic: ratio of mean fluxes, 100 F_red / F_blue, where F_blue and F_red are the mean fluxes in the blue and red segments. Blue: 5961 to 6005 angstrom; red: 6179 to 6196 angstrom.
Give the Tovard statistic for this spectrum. 85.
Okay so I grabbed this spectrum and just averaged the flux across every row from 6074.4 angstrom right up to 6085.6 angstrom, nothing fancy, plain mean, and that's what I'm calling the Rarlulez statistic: 25.8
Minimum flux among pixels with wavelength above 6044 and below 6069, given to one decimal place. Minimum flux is 23.0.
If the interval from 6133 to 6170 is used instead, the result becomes 15.1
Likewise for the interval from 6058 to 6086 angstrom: 23.0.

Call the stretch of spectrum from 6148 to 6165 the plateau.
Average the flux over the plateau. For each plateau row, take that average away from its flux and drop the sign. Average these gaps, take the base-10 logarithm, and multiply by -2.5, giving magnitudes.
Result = -1.4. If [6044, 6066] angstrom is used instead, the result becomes 0.6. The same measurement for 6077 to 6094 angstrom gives -0.5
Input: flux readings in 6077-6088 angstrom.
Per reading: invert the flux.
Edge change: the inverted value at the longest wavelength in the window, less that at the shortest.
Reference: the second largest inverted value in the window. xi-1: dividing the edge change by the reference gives 0.14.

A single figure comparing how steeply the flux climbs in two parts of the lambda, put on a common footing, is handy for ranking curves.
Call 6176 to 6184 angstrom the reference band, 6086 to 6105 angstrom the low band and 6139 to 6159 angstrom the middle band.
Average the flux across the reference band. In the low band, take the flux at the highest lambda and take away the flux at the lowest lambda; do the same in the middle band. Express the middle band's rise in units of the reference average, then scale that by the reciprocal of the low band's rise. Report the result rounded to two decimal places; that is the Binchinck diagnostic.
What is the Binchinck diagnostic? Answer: 0.30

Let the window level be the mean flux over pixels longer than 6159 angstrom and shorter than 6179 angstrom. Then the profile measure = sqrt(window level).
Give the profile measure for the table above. 4.2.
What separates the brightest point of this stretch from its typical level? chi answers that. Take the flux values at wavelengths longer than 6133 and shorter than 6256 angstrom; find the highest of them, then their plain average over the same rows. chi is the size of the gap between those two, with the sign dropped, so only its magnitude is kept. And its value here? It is 12.0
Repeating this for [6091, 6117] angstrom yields 1.4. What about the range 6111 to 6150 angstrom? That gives 3.1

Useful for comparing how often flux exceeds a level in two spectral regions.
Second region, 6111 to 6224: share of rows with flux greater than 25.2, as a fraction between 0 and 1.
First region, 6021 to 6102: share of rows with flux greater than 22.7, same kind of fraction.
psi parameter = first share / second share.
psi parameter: 2.6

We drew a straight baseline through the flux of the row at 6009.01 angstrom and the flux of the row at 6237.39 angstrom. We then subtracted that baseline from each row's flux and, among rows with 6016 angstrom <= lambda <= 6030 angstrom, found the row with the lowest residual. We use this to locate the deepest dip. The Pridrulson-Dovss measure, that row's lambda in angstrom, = 6025.64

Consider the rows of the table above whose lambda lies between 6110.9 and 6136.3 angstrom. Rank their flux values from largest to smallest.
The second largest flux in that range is 28.2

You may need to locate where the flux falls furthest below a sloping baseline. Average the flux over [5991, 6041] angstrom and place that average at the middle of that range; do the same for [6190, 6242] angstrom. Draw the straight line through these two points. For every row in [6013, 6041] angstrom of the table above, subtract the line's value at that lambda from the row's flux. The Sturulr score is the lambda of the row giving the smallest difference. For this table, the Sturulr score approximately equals 6014.55 angstrom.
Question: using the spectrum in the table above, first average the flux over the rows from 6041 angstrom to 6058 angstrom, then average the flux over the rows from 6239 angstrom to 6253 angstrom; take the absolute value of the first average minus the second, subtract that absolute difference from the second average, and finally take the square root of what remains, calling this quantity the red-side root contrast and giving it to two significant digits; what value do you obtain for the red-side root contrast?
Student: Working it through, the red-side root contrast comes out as 2.3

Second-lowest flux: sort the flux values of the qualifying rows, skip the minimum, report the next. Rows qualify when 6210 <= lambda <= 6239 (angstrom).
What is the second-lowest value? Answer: 13.2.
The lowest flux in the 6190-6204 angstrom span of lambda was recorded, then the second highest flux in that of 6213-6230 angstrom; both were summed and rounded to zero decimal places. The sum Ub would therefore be 31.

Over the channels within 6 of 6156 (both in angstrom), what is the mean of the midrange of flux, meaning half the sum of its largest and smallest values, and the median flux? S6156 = 24.9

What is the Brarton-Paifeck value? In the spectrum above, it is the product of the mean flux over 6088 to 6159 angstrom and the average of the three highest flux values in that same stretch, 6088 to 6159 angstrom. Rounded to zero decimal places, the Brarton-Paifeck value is 820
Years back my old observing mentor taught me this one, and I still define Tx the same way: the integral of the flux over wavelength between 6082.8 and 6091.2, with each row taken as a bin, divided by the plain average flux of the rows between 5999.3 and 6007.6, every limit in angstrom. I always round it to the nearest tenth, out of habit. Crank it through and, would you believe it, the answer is 10.3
